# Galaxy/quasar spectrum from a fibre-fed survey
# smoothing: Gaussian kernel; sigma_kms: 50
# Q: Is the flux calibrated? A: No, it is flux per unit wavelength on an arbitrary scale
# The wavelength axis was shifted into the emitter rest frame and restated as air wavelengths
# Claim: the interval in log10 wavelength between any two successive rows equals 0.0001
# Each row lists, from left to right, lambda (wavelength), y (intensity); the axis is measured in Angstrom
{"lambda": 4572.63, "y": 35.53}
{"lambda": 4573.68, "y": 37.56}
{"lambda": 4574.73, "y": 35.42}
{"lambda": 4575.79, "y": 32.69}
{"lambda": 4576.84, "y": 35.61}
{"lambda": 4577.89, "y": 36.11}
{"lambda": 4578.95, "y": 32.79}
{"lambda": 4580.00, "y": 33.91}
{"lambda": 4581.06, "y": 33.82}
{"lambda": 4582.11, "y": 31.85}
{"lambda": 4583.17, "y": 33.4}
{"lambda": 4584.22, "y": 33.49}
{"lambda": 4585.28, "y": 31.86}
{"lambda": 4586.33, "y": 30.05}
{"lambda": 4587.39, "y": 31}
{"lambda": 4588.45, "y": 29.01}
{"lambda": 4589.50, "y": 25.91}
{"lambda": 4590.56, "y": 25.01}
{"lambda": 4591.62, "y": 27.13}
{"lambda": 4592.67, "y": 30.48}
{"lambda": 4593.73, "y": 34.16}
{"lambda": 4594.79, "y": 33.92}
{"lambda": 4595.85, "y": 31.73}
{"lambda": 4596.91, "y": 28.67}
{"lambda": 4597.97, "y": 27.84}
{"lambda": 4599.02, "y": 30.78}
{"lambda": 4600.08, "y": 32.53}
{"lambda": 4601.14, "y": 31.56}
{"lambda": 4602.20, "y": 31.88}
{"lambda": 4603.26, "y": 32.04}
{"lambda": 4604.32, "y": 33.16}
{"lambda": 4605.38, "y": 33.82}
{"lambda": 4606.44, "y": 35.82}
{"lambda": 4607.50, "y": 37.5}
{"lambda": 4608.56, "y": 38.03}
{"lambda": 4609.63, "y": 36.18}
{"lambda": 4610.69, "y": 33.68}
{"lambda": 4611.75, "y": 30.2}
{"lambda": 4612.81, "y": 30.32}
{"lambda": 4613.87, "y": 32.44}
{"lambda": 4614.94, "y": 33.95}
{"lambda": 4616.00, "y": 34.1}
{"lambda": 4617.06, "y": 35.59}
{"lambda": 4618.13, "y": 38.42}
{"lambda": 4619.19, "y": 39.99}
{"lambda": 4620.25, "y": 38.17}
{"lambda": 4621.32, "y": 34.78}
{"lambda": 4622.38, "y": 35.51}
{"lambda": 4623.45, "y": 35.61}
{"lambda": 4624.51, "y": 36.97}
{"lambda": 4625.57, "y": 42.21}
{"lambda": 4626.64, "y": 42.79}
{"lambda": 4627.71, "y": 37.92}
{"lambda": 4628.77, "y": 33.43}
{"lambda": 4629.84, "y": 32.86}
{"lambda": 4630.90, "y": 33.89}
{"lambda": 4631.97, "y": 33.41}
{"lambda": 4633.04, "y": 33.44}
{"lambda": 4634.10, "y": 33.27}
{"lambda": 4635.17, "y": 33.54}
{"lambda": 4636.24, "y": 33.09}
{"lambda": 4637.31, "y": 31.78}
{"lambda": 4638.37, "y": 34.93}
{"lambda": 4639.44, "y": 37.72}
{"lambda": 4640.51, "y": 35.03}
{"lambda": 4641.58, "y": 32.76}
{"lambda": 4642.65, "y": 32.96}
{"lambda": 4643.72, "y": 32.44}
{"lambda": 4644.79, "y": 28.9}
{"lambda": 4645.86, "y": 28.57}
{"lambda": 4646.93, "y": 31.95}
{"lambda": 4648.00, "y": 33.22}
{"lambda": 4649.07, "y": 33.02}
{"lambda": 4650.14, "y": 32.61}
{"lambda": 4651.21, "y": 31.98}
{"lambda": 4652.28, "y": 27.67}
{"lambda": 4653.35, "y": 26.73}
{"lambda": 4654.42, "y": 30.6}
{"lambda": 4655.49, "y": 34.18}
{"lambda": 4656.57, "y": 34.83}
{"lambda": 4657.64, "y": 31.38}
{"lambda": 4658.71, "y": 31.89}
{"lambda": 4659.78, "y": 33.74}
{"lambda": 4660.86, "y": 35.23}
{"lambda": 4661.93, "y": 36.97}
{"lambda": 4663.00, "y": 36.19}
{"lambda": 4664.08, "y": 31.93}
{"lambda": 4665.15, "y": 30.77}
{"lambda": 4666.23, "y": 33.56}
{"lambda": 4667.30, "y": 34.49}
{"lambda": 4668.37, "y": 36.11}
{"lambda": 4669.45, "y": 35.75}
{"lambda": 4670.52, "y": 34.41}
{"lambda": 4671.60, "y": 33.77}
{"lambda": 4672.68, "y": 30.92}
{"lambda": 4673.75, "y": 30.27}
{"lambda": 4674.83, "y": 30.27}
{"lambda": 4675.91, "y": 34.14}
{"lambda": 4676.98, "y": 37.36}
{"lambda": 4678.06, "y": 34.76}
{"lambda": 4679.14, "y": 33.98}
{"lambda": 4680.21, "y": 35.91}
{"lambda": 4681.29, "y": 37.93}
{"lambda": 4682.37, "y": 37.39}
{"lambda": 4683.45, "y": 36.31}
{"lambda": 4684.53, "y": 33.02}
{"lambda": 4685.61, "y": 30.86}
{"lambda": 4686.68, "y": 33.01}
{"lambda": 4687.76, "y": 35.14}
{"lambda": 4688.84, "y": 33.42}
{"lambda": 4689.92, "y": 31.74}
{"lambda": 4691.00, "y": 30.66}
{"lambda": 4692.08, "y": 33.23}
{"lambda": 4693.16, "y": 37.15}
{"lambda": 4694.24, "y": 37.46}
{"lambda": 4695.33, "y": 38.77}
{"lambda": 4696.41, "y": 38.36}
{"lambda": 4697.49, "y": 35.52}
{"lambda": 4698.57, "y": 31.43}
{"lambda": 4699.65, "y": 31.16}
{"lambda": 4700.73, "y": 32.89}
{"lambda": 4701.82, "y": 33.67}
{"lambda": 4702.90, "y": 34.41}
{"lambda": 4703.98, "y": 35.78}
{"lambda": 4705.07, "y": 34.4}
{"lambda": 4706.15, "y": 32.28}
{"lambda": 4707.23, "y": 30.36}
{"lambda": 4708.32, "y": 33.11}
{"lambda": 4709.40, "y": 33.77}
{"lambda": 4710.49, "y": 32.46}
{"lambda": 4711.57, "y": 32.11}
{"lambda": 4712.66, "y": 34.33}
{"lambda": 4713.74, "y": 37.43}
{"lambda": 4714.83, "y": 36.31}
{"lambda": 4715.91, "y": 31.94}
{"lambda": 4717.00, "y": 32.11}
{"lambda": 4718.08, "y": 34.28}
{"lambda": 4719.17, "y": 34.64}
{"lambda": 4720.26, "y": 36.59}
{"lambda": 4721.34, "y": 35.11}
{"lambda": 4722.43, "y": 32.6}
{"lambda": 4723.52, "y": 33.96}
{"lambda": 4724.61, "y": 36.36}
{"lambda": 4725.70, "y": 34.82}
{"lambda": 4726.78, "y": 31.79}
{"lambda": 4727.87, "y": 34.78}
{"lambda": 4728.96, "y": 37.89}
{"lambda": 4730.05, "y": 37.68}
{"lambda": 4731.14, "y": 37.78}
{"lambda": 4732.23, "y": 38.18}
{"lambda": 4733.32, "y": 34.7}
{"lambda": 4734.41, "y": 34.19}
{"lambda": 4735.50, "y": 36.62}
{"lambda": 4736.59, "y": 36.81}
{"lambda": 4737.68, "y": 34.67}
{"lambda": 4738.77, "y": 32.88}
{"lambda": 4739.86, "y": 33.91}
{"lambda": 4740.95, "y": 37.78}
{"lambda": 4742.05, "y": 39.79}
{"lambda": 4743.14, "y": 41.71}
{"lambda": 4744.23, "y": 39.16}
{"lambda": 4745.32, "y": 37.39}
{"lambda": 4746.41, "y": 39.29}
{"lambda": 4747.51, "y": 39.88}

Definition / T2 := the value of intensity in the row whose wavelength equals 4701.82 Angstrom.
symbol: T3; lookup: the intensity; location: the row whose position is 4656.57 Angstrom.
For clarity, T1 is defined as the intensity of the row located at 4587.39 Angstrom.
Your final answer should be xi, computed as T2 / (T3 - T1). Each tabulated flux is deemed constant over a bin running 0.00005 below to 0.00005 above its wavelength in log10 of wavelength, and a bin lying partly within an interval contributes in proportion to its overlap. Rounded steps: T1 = 31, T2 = 33.67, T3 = 34.83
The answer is 9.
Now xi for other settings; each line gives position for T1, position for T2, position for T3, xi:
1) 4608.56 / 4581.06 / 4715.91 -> -6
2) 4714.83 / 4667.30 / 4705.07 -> -18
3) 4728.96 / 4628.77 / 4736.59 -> -31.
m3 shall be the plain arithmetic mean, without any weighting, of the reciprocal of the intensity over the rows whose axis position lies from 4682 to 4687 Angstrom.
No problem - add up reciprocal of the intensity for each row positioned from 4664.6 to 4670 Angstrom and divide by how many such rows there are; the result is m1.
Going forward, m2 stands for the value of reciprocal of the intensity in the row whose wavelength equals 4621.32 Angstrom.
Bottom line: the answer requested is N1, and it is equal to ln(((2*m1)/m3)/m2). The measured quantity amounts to 4.24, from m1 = 0.0294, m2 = 0.029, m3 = 0.0295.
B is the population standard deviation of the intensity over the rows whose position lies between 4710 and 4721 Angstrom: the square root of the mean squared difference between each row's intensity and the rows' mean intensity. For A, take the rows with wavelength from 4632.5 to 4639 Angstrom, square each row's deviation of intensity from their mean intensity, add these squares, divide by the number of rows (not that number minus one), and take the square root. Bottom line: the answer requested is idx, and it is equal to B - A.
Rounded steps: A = 0.9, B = 1.94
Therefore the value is 1.0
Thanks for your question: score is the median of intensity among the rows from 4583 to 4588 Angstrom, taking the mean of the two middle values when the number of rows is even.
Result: 31.9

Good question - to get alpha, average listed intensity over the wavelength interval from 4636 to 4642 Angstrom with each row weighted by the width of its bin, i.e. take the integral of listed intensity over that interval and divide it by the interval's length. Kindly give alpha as 34.3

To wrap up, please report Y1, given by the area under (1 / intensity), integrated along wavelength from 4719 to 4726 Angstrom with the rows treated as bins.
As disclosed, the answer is 0.201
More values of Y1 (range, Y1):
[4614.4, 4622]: 0.209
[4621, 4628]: 0.185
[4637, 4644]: 0.206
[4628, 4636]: 0.239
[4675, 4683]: 0.225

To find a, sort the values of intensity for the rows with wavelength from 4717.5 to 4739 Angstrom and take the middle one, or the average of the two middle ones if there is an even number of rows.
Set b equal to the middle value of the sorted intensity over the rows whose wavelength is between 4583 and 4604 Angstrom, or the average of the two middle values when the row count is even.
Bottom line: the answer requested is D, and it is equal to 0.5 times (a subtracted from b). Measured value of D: -1.8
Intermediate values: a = 34.8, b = 31.3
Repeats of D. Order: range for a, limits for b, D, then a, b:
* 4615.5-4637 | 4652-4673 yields -0.7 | 35.1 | 33.8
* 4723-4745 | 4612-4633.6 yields -0.7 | 36.5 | 35.1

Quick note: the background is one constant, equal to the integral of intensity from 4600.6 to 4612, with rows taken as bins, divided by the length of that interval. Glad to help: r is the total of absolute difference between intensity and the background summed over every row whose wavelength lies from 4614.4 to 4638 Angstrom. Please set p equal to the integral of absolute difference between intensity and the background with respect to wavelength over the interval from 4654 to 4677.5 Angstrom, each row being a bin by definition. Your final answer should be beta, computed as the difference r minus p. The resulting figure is 8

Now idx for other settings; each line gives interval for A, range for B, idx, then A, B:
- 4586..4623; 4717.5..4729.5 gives -1.9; 3.6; 1.66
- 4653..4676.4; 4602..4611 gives -0.3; 2.5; 2.15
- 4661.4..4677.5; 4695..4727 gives -0.3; 2.4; 2.10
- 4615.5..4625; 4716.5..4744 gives 0.5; 1.8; 2.38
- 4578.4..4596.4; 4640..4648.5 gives -0.7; 2.8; 2.05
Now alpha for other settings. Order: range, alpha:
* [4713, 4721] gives 34.8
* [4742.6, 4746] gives 39.5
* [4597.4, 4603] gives 31.0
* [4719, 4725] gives 34.8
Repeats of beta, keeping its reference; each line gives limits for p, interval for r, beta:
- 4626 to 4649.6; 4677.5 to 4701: 1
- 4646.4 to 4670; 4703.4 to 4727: -17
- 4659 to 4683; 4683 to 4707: -1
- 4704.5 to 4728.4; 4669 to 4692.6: 7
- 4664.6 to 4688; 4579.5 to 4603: 26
